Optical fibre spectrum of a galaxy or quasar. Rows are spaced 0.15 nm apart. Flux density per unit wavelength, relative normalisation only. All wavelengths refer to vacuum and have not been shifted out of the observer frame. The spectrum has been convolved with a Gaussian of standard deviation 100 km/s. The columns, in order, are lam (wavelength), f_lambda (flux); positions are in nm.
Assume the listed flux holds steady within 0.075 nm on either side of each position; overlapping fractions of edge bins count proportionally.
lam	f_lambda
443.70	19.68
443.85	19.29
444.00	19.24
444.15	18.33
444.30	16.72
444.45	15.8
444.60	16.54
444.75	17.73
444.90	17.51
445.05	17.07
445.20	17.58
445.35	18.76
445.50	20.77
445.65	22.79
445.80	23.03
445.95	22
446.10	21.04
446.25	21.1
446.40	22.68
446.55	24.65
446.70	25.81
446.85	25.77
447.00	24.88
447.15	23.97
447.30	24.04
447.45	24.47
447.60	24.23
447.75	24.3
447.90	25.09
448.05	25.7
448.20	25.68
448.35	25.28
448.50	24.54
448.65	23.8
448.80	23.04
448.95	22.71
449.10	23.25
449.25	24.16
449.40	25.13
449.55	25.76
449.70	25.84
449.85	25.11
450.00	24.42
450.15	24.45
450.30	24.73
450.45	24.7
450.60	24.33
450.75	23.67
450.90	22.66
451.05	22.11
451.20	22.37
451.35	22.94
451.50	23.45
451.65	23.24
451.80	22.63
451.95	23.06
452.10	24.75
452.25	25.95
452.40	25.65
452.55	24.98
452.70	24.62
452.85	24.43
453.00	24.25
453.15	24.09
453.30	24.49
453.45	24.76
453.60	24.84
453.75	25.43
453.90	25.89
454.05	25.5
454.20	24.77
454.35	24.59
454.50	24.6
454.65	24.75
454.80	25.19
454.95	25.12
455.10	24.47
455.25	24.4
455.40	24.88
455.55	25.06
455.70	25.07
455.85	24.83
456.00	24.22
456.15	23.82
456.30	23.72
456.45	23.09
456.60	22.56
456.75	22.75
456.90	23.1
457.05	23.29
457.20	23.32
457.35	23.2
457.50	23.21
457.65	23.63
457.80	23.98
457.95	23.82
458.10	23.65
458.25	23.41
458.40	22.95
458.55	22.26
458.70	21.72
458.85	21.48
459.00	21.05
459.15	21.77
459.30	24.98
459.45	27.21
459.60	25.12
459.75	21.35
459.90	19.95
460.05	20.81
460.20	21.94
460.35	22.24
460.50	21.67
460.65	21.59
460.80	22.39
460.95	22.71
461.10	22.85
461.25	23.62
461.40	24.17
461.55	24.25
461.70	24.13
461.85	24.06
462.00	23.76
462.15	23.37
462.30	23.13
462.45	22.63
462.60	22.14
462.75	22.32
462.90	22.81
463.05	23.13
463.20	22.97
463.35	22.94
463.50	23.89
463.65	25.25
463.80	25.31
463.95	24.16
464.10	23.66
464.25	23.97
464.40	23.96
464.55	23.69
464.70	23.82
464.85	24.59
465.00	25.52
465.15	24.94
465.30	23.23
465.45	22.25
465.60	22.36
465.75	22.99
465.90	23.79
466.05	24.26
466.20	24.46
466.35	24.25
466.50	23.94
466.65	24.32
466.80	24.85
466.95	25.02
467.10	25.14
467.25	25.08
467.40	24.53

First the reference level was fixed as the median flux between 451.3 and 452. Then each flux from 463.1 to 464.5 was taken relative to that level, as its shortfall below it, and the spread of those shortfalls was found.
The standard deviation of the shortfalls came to 0.8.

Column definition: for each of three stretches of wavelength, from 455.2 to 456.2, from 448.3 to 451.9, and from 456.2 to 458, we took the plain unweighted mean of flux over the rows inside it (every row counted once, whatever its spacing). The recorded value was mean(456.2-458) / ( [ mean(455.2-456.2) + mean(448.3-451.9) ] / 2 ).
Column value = 0.960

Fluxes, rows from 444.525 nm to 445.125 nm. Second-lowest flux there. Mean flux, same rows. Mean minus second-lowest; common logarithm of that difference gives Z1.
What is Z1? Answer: -0.8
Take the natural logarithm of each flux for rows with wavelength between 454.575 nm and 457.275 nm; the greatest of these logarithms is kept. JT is 3.23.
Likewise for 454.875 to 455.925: 3.22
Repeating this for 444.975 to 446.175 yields 3.14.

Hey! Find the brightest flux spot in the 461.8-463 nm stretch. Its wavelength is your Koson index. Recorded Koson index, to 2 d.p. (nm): 461.85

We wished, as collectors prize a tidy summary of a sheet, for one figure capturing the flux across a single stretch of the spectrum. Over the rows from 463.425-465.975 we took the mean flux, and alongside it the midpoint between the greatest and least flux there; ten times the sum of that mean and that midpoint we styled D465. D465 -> 478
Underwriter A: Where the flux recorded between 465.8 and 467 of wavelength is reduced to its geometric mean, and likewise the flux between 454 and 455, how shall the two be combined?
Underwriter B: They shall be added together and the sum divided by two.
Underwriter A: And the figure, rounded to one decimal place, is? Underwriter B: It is 24.6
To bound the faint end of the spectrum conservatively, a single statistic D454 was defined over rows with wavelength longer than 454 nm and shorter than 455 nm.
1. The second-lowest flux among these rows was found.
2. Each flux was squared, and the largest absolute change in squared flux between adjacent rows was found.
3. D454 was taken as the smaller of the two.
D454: 24.6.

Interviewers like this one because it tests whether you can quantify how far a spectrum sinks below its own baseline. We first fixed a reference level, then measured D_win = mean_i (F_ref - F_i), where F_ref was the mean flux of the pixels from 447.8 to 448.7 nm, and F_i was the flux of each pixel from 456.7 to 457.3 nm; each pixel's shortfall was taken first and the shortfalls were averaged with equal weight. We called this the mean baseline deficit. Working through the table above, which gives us 1.9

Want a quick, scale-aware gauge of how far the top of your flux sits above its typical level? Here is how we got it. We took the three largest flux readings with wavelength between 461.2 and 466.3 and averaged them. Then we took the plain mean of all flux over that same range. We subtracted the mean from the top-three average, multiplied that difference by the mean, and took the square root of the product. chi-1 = 6.3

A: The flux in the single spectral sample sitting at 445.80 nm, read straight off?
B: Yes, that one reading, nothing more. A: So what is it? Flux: 23.03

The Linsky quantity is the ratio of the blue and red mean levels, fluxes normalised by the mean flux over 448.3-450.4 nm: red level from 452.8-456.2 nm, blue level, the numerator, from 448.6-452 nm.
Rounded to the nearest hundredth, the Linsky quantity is 0.96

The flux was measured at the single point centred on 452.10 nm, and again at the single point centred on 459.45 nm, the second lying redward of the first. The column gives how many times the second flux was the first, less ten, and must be -8.90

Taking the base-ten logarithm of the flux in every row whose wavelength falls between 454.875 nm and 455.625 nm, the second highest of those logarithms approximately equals 1.40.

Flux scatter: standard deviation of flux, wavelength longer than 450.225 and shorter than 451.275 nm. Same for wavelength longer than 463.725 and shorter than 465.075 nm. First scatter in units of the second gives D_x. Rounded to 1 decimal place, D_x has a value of 1.6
